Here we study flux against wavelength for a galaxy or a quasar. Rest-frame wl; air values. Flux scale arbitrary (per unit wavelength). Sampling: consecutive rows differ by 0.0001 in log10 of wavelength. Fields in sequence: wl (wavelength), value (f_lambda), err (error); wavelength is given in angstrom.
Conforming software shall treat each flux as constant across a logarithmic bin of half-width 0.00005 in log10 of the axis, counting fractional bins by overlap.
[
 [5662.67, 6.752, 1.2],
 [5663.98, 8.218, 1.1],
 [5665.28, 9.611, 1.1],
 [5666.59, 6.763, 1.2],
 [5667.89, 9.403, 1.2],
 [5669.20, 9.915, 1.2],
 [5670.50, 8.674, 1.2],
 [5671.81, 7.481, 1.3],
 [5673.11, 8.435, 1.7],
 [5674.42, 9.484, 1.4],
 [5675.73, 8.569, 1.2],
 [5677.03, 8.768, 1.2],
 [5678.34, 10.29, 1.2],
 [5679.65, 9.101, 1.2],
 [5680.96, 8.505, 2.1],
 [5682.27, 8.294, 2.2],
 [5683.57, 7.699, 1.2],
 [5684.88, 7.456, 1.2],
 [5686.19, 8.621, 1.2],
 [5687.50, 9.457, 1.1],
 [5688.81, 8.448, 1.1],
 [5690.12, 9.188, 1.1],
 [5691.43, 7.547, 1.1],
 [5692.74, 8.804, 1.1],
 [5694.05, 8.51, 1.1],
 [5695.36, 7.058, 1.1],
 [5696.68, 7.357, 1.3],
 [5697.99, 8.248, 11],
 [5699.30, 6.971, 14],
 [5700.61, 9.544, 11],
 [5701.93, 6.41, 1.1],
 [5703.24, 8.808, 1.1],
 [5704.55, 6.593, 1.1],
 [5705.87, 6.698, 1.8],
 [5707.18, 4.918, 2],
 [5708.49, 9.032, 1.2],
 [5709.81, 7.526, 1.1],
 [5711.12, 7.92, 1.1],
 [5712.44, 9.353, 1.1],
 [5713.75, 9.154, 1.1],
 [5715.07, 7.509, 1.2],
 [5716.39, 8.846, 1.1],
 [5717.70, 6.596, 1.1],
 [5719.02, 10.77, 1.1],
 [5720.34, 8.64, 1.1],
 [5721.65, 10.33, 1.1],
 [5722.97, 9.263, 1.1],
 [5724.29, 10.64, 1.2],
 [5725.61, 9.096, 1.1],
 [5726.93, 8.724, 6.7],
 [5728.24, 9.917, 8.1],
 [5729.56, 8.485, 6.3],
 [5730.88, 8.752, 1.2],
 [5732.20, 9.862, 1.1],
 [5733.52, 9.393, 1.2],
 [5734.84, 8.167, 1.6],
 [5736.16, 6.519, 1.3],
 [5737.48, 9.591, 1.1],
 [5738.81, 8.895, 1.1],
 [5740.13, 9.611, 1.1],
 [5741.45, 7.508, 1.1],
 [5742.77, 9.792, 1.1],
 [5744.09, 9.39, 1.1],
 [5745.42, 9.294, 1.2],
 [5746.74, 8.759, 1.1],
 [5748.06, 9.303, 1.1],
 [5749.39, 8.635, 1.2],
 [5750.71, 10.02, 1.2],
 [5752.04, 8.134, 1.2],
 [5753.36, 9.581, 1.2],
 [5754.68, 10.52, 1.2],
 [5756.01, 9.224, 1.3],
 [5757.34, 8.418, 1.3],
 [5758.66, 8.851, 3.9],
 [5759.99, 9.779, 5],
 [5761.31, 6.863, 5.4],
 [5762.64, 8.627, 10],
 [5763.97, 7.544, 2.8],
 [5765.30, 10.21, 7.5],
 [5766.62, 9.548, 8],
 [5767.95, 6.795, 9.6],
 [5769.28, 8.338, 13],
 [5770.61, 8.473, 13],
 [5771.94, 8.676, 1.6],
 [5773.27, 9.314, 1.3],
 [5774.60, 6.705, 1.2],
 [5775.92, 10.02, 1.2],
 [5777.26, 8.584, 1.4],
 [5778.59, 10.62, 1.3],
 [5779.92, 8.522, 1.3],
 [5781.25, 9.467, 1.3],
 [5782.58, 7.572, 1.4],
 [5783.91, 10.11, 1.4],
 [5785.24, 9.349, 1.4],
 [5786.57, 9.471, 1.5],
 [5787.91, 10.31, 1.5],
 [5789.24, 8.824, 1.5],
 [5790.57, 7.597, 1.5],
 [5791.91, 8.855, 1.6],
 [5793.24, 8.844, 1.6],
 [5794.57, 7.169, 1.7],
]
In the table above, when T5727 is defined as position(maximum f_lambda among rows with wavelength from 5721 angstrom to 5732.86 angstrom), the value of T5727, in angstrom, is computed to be 5724.29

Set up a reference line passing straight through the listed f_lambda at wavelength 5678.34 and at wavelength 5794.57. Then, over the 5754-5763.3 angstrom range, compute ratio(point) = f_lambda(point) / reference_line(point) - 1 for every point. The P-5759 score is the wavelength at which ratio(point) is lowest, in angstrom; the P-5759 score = 5761.31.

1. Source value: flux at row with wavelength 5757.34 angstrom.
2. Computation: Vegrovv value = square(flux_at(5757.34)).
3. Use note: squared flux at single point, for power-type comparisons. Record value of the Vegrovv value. 71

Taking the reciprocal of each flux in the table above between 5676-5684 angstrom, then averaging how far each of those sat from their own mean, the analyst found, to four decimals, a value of 0.0078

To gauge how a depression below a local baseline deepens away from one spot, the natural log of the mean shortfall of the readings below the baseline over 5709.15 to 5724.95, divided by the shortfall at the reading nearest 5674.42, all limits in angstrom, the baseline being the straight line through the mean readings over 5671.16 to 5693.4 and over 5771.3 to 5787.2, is -2.0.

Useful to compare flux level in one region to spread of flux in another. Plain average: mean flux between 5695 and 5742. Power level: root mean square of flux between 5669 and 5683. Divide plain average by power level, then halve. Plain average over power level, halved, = 0.47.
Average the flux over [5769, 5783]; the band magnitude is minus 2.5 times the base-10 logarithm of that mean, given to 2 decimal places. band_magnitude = -2.36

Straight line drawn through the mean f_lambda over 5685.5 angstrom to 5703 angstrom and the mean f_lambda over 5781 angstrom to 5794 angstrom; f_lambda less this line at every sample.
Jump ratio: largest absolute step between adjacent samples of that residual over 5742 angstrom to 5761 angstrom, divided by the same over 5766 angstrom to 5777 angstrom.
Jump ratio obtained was 0.57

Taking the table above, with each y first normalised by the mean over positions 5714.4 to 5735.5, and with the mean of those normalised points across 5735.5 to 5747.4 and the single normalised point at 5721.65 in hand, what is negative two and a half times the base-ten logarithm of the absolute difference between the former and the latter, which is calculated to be 1.9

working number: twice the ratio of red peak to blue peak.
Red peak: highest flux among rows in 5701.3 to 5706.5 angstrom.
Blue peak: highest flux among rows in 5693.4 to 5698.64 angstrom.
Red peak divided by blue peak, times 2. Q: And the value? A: 2.07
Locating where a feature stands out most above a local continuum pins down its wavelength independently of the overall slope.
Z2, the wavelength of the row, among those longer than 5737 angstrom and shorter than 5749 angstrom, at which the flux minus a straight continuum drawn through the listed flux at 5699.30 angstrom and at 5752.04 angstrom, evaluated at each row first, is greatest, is 5742.77 angstrom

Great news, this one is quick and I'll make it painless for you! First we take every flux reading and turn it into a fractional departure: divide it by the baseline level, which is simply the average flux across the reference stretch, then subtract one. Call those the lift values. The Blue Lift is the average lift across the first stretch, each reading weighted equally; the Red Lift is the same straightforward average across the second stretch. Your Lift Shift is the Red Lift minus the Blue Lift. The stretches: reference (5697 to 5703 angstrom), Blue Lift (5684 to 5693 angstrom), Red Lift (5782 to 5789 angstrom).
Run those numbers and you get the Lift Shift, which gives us 0.11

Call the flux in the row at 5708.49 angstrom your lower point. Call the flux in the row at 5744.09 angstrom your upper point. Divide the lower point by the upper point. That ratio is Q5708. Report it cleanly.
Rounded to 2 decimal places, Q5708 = 0.96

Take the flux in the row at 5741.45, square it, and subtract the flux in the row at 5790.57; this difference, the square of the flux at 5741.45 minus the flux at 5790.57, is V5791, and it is 48.8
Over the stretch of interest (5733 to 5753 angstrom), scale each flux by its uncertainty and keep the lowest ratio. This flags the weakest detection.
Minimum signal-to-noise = 5.0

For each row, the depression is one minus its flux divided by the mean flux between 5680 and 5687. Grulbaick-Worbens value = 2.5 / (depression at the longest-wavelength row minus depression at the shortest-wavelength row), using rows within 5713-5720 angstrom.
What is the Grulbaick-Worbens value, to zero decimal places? -13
